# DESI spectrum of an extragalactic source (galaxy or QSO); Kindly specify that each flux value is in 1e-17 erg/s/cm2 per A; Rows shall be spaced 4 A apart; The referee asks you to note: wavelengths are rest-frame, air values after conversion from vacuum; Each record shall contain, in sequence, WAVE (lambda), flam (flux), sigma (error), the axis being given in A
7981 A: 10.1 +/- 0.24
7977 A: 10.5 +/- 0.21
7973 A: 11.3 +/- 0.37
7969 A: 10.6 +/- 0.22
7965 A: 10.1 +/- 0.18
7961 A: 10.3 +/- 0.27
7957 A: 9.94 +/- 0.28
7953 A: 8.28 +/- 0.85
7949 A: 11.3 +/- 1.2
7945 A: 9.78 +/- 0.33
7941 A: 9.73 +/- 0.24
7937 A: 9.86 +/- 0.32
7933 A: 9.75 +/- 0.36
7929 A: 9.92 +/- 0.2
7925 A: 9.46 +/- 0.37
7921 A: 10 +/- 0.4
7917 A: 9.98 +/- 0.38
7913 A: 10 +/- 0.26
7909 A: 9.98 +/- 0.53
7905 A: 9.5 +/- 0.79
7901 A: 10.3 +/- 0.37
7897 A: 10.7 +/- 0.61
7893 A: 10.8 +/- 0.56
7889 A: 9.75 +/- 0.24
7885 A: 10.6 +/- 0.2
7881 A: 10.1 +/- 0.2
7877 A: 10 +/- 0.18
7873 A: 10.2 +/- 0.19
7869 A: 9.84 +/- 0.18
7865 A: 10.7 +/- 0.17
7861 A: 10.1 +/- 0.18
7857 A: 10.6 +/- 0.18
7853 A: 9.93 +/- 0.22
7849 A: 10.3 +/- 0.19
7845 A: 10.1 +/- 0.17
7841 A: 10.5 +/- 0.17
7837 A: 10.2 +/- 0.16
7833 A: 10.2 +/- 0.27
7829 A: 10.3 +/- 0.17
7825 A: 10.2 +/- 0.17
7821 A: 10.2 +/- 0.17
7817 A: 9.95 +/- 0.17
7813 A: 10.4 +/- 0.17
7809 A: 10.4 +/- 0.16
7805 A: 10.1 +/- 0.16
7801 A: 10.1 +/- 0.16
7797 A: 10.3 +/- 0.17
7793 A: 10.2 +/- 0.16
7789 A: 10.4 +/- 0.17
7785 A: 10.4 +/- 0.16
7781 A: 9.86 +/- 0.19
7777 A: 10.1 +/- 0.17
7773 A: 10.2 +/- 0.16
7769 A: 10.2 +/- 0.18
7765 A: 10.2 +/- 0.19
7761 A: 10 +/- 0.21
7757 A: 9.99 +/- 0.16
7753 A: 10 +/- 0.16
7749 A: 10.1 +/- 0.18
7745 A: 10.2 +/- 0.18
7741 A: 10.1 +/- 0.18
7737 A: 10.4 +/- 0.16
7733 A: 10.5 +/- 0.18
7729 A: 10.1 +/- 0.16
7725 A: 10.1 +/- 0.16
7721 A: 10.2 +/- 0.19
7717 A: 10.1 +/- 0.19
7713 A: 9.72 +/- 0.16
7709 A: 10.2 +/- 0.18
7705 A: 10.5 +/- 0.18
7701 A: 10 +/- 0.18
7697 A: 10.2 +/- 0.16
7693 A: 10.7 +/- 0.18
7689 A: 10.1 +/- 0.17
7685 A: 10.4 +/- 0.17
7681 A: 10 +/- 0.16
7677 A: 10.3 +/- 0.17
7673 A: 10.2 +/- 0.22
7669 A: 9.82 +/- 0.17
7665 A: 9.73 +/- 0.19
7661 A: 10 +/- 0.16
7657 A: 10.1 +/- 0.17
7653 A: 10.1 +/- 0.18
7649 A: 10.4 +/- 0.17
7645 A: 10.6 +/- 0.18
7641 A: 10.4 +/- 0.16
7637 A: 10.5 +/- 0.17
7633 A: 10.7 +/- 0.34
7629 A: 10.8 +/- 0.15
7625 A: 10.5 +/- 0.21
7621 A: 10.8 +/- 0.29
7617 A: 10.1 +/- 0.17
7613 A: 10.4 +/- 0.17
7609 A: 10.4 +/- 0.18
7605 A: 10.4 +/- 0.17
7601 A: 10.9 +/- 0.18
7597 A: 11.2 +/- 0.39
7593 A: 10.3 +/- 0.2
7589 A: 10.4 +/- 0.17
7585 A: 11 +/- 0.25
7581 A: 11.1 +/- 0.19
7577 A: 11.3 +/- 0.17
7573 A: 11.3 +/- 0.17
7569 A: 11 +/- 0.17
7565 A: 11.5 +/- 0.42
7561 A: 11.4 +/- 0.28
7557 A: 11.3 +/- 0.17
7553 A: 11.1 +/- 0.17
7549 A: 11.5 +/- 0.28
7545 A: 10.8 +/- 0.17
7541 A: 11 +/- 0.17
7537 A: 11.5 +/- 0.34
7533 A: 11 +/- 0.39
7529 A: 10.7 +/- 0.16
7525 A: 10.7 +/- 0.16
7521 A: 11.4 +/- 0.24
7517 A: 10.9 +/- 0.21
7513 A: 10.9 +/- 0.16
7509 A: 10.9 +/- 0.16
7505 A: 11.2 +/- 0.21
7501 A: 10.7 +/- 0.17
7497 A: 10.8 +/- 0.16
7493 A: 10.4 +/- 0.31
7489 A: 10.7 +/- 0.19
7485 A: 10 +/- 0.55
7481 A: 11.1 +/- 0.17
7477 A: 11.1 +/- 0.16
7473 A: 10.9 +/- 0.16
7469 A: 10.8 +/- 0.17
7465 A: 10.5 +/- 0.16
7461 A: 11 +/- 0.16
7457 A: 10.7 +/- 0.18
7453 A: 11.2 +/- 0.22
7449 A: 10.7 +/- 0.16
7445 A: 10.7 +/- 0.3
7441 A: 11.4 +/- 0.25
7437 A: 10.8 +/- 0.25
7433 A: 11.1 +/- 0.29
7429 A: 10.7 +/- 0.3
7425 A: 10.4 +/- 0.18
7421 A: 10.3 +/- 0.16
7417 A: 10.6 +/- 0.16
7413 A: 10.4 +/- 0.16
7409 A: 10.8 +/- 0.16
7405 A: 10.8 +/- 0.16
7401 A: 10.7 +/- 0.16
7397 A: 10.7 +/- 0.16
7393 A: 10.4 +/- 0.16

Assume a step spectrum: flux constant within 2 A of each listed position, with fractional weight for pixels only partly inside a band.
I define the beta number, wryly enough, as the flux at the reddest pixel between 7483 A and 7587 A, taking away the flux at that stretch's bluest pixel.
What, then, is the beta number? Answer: 1.0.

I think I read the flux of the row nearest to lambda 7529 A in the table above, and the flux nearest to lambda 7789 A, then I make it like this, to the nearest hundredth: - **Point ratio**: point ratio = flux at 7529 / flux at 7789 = 1.03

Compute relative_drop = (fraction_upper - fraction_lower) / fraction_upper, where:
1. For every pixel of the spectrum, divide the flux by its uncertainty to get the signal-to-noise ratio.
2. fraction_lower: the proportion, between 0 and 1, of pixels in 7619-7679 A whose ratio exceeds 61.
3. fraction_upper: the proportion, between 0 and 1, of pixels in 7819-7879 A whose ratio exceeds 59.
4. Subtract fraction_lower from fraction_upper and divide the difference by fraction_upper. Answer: 0.3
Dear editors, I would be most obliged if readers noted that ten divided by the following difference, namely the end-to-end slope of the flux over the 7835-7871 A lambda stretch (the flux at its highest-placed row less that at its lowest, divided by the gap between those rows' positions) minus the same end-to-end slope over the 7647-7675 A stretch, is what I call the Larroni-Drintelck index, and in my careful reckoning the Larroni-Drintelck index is -3429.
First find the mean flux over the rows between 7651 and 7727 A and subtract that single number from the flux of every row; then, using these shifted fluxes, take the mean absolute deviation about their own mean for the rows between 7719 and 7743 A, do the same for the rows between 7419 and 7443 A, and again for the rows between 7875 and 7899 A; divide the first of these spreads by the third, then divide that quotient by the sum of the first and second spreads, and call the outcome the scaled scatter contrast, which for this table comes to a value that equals 0.8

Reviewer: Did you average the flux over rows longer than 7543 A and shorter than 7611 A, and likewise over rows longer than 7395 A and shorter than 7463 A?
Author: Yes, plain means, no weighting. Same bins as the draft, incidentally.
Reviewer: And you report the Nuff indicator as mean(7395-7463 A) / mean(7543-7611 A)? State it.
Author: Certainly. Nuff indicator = 0.98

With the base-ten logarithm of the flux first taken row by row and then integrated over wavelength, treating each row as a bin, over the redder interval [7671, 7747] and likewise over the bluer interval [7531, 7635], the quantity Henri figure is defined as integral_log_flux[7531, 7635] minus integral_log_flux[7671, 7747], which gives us 31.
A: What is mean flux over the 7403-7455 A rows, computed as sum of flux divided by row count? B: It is 10.8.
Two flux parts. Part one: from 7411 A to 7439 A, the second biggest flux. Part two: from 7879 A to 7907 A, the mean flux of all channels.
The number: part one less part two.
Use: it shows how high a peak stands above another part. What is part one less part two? 0.55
